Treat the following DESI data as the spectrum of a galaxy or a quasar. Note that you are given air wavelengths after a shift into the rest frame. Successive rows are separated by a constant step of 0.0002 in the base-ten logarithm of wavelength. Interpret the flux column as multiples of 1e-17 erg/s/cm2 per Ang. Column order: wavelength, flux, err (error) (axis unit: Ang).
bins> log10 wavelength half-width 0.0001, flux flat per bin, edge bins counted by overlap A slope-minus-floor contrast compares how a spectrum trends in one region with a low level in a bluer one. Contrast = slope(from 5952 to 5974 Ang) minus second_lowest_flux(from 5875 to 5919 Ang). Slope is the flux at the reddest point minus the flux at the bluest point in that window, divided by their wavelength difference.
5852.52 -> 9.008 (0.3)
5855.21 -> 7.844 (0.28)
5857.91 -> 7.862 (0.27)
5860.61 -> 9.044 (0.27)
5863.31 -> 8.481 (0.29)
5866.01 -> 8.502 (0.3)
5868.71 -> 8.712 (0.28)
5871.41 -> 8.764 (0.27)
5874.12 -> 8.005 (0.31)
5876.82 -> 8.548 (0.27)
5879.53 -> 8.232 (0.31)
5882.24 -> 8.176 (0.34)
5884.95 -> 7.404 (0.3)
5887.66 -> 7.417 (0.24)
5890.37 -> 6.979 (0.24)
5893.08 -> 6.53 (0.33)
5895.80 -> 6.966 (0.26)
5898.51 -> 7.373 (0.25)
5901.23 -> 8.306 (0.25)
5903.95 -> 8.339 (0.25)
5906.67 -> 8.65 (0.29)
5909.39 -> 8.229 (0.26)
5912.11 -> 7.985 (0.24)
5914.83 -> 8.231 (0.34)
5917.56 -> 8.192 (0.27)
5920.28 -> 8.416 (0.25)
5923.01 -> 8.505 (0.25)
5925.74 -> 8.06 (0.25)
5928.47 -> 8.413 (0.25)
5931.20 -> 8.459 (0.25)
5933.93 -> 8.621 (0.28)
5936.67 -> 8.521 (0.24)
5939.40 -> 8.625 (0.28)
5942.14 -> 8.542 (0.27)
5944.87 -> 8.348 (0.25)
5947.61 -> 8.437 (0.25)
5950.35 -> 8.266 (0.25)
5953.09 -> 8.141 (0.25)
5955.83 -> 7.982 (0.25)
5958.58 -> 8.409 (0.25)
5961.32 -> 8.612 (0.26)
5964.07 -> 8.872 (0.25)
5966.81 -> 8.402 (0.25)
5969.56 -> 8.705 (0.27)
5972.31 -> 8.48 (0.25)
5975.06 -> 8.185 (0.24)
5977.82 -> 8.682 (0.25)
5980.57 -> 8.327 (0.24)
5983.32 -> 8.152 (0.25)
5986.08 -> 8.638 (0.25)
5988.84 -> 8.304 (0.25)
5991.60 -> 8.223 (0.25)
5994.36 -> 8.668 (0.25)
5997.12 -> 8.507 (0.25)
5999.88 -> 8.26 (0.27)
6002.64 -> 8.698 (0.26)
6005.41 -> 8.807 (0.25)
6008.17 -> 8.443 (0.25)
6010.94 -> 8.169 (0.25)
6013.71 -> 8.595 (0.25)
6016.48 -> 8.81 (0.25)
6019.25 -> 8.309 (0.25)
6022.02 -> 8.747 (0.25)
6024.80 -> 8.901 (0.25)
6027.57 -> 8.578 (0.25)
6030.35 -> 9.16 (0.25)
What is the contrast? -6.948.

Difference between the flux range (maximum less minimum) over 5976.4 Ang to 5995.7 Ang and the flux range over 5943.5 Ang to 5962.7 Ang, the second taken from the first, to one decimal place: -0.1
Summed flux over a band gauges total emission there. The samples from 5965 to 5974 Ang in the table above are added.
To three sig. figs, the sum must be 25.6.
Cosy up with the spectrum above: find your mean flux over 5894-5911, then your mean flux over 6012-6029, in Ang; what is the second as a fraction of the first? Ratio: 1.09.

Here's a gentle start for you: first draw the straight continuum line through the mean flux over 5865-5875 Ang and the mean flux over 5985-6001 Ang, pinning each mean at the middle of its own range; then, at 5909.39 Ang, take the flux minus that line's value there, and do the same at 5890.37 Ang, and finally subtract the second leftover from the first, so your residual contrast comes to 1.3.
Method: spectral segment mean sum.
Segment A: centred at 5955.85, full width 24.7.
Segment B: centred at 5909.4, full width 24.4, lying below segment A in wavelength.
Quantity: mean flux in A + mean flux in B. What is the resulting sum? 16.6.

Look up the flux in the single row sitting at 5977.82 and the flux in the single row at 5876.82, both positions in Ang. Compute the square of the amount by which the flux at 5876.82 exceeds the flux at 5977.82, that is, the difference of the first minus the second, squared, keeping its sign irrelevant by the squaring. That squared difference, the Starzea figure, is 0.02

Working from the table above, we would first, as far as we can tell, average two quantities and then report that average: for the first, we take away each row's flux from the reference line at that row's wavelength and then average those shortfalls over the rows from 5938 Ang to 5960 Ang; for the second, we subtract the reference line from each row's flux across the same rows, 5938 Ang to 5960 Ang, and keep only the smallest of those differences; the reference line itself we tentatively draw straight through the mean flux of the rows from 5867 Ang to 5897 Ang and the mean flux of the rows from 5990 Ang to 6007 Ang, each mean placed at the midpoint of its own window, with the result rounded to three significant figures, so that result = -0.202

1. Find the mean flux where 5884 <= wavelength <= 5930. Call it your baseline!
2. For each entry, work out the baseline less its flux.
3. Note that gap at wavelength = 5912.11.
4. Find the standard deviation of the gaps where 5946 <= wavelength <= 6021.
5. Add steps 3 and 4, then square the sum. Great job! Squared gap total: 0.02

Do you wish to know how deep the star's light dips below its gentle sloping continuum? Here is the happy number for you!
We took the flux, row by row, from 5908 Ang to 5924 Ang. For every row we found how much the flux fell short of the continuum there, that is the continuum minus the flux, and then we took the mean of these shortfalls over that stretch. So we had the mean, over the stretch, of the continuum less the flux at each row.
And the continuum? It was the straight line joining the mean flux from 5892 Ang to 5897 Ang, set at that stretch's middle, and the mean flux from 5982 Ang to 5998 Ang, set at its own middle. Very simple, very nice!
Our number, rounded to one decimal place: -1.1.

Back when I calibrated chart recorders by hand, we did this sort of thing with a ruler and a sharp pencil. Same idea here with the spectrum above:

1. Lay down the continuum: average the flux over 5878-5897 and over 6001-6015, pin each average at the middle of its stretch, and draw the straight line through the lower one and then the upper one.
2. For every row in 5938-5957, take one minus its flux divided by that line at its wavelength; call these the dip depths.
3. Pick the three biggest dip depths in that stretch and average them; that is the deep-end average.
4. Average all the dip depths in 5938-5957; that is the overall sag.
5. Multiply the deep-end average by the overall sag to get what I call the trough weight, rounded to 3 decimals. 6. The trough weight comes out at 0.001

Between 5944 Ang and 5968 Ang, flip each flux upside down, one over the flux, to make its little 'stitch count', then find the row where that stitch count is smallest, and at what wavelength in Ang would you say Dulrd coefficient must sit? 5964.07 Ang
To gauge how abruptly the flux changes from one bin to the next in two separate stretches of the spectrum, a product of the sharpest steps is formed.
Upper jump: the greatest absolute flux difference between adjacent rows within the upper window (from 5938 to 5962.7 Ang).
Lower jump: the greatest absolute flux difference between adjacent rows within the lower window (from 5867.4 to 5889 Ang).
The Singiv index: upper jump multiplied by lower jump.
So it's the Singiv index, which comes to 0.33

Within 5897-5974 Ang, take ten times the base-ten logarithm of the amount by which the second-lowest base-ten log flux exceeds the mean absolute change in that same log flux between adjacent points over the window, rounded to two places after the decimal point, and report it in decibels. -0.51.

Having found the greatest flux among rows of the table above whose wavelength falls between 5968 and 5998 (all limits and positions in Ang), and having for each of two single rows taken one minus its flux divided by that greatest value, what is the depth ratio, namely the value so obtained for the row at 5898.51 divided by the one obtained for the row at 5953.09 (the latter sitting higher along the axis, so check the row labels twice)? 2.4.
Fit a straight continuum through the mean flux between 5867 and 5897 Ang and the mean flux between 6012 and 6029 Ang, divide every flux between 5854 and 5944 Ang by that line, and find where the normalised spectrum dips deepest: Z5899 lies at 5893.08 Ang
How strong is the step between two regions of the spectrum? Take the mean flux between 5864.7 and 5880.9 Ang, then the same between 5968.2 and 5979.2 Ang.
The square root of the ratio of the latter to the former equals 1.00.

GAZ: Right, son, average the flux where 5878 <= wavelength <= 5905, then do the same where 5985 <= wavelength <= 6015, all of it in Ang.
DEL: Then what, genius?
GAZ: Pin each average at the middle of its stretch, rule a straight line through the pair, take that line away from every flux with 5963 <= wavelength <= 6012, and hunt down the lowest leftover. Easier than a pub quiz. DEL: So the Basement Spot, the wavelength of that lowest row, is 6010.94 Ang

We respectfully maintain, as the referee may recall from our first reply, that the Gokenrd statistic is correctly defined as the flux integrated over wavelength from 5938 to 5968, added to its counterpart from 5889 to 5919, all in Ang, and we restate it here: 487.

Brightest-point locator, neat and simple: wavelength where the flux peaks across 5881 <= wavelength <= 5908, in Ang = 5906.67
